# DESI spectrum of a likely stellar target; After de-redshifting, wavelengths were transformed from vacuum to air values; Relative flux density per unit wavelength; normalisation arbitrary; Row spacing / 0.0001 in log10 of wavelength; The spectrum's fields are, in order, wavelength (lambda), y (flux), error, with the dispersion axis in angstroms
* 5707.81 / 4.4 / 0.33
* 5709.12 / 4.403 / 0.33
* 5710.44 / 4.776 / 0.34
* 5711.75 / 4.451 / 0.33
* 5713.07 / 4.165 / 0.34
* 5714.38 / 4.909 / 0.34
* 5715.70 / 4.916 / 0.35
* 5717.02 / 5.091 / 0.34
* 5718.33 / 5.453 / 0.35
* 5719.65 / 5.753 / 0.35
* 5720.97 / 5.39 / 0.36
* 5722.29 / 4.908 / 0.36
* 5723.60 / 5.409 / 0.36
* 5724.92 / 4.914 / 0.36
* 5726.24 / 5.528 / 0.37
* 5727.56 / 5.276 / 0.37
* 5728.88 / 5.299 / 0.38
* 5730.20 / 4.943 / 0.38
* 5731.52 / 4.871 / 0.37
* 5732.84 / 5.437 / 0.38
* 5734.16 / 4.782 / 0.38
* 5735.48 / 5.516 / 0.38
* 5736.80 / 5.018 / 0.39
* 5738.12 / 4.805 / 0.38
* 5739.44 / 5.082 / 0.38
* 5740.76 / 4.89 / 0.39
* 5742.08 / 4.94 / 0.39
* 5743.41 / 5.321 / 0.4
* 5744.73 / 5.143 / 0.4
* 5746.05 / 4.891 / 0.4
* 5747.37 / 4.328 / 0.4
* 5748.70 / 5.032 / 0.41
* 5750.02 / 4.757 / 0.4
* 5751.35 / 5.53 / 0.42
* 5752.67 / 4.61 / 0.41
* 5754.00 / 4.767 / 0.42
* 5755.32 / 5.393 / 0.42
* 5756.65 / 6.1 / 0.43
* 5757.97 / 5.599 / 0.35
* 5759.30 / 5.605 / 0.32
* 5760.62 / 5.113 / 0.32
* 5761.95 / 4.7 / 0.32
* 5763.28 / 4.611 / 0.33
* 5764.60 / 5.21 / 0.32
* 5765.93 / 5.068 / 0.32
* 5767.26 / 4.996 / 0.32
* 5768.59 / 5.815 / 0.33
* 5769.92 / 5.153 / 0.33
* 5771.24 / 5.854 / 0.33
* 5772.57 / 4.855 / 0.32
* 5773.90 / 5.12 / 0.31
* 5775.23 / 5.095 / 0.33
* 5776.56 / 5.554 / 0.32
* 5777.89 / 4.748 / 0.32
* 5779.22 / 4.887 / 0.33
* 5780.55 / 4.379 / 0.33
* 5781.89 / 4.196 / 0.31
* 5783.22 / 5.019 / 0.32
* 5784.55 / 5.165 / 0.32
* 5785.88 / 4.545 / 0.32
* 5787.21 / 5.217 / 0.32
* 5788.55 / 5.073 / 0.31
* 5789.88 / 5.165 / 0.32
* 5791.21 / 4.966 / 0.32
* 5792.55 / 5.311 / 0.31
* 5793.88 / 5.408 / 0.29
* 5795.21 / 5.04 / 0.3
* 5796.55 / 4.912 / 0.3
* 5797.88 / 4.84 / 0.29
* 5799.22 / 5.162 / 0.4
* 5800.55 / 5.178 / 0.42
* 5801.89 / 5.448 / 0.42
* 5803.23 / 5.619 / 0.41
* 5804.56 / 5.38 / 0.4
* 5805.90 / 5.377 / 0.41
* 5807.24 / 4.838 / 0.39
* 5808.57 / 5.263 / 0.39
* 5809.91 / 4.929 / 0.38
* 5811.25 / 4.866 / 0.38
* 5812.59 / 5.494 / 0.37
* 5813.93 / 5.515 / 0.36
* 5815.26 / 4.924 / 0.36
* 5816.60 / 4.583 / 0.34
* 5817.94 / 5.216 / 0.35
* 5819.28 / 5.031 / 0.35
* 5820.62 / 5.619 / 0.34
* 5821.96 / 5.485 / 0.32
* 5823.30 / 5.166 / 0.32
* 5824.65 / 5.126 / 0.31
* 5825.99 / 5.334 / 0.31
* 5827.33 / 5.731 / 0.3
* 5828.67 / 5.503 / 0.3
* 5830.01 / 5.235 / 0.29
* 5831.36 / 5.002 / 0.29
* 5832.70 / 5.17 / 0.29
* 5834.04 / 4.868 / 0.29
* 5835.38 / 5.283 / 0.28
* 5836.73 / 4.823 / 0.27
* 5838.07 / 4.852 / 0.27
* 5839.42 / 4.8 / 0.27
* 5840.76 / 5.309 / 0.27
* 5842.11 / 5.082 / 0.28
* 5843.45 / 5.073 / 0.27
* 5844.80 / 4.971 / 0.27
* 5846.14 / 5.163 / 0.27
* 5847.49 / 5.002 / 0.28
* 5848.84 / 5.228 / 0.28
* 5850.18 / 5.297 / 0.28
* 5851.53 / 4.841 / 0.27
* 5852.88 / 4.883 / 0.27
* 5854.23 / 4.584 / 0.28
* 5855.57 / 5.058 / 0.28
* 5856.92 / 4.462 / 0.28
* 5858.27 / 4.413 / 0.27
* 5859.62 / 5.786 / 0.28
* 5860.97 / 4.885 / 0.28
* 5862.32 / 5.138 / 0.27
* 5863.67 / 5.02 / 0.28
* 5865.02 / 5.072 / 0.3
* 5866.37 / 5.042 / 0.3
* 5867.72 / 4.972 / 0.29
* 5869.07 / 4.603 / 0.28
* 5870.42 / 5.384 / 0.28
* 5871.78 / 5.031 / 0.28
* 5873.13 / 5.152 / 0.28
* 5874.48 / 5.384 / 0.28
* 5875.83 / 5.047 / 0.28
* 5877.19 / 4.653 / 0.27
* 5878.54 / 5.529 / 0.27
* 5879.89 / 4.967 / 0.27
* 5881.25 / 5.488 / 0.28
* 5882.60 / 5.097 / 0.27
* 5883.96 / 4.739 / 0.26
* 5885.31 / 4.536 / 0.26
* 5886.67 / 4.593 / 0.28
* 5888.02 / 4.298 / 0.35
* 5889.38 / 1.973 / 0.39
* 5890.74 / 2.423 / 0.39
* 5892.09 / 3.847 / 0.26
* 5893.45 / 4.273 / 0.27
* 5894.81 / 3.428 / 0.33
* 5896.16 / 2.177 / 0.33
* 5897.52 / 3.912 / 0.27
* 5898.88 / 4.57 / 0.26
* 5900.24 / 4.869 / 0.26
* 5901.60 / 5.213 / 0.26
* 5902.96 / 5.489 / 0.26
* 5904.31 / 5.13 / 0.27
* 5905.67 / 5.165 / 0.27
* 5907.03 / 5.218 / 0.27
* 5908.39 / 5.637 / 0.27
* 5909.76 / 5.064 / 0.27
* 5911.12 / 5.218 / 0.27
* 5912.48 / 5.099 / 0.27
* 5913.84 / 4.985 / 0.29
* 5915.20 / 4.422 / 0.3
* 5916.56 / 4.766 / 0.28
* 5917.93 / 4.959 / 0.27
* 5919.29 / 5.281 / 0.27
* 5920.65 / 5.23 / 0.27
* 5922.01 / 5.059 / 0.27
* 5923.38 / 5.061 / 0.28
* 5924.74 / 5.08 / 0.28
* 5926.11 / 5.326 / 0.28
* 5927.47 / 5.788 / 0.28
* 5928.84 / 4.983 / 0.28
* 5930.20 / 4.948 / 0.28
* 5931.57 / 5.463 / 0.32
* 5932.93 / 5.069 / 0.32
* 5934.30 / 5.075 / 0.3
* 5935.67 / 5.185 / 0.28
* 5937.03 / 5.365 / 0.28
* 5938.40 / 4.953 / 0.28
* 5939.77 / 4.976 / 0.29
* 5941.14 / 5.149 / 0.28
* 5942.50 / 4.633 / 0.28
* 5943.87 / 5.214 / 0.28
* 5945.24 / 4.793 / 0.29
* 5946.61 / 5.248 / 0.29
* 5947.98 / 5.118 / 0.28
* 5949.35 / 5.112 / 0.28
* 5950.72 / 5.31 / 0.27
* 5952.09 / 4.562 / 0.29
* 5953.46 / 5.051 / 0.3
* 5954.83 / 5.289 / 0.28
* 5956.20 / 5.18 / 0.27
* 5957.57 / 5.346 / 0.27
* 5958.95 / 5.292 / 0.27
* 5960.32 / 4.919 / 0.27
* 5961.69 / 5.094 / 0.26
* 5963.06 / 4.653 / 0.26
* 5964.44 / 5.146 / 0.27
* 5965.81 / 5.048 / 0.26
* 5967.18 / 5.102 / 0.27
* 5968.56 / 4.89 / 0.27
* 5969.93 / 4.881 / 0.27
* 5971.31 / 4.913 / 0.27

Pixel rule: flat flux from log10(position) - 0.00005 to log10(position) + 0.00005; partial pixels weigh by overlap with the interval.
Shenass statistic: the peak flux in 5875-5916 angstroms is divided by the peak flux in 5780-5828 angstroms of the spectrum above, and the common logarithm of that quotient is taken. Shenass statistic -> -0.01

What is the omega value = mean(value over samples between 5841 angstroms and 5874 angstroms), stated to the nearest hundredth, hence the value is 5.01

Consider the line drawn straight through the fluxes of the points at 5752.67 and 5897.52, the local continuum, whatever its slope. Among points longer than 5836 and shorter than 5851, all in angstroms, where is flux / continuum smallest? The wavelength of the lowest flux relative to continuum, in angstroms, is 5839.42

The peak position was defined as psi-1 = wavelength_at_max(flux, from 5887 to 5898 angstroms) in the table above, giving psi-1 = 5888.02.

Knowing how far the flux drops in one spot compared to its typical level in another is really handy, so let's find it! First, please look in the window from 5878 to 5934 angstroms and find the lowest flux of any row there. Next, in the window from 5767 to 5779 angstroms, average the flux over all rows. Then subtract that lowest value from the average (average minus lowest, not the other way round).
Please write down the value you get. 3.3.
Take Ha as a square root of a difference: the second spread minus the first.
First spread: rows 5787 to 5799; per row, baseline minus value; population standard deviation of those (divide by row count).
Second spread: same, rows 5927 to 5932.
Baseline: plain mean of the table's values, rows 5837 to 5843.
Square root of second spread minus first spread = 0.42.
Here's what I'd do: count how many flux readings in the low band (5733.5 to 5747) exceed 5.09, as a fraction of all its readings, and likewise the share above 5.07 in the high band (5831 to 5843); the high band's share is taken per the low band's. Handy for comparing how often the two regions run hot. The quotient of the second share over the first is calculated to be 1.48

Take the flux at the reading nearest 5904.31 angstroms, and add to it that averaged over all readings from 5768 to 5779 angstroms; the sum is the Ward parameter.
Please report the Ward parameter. 10.4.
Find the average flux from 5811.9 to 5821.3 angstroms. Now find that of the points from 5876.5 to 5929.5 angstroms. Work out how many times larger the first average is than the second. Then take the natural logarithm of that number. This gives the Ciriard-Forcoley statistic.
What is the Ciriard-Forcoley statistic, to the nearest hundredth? 0.10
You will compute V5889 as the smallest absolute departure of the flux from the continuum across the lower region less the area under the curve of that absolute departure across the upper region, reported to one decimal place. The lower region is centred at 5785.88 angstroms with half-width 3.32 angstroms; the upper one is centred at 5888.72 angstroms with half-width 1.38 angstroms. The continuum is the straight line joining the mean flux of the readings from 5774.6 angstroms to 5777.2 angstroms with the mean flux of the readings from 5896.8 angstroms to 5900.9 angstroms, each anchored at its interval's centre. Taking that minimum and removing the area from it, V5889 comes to -3.7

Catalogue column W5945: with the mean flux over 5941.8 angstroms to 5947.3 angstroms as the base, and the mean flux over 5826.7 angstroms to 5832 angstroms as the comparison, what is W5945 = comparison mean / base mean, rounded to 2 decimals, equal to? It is 1.08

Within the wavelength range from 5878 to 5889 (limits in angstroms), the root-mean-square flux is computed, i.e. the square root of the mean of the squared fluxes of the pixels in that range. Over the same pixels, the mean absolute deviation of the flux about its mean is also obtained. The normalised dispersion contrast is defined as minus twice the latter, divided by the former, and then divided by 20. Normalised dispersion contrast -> -0.0074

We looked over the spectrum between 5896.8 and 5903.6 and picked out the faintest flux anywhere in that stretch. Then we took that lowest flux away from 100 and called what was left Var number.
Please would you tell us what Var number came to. 96.1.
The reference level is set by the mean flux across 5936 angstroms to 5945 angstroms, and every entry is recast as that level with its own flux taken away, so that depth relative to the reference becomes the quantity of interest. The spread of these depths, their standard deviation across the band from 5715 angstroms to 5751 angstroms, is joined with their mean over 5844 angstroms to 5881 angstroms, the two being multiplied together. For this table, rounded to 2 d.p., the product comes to 0.01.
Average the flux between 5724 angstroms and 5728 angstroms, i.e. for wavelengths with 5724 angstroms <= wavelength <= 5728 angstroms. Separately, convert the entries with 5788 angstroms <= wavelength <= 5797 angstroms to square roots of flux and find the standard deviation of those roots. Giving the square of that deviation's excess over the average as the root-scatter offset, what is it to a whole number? 27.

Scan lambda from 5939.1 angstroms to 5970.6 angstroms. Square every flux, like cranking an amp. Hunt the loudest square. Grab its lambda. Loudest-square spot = 5957.57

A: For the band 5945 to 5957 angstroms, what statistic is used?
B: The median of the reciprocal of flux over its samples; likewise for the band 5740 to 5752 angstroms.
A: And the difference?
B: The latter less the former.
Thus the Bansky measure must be 0.007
